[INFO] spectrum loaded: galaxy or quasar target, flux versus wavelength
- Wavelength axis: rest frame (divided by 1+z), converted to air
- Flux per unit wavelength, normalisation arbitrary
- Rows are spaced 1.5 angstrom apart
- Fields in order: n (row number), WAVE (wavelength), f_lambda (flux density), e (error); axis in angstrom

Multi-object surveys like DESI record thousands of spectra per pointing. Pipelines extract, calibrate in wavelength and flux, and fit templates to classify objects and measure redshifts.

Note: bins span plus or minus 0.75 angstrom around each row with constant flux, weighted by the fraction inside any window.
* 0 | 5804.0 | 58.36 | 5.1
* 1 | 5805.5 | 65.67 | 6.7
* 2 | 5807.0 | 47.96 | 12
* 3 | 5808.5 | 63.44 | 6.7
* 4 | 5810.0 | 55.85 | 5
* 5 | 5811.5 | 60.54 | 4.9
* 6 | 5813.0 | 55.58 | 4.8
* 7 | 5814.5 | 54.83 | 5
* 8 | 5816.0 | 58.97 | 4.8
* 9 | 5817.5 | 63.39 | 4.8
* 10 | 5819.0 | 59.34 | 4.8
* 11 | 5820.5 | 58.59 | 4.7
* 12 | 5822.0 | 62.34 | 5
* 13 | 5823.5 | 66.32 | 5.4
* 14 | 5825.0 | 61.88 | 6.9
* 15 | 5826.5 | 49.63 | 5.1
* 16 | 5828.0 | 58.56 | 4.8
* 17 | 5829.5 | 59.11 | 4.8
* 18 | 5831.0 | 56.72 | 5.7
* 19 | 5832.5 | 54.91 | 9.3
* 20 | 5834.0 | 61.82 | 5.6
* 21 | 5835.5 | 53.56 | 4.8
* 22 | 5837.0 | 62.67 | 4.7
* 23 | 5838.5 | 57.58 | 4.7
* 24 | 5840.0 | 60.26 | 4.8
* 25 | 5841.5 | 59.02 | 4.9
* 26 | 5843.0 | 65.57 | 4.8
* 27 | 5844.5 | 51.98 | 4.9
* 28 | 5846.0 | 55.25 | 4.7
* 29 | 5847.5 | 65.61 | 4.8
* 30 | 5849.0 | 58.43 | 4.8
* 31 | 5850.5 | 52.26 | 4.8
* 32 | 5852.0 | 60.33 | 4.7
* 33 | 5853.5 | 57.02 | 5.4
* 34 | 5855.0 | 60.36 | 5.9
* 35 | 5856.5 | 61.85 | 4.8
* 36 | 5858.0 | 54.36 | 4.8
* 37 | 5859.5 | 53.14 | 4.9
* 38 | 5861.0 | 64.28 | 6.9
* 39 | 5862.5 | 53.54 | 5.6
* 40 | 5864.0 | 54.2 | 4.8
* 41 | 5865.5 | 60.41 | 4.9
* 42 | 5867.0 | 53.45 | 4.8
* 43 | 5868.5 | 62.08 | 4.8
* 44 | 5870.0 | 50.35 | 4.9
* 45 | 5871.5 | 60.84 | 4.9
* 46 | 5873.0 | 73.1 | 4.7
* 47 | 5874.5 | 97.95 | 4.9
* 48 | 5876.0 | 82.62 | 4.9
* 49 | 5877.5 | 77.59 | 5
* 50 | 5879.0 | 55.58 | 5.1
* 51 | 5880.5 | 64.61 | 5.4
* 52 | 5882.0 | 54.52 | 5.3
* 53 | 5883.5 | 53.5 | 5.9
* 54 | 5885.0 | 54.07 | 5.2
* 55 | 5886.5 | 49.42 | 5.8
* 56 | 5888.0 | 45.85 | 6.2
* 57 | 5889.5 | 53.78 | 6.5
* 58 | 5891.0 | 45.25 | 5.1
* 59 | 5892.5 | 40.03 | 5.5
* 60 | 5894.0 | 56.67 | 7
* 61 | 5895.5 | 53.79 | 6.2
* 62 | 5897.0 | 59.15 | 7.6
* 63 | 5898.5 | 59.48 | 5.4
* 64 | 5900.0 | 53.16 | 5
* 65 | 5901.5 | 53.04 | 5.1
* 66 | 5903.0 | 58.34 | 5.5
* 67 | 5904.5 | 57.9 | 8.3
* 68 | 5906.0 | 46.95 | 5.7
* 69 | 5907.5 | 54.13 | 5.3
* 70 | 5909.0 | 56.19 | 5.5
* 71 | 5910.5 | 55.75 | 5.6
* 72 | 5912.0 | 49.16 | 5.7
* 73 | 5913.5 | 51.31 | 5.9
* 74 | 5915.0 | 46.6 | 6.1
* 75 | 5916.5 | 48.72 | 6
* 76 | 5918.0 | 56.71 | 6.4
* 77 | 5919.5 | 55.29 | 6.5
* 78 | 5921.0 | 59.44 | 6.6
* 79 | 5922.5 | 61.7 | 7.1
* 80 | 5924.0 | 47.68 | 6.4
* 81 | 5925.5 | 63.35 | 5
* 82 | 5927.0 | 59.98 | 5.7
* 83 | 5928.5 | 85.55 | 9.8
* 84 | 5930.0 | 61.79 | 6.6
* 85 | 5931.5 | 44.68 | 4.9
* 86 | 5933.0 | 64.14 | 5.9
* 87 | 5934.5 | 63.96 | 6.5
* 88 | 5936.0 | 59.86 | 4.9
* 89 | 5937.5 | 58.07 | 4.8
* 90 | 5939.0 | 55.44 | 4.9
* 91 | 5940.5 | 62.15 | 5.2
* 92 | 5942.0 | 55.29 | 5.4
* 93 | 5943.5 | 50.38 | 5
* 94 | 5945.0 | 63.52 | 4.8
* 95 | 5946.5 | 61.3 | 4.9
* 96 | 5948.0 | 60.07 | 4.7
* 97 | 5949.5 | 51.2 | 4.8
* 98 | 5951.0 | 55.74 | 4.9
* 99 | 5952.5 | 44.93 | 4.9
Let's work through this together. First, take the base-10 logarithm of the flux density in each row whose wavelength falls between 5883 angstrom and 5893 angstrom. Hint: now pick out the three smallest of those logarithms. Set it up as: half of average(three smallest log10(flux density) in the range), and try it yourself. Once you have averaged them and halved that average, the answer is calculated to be 0.820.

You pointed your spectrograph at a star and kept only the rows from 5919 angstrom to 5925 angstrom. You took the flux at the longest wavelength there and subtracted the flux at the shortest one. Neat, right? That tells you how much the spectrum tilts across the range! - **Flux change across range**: -8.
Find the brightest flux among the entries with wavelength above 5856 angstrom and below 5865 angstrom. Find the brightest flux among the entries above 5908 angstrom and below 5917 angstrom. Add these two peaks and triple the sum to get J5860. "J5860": 361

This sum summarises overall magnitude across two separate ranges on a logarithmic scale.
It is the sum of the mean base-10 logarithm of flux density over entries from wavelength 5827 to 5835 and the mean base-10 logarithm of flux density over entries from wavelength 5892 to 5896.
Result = 3.46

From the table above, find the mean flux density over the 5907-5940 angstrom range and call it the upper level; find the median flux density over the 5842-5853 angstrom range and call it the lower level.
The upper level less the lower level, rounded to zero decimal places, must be -1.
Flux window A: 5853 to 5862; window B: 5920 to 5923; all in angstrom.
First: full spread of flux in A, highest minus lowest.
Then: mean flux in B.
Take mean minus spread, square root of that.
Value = 7.0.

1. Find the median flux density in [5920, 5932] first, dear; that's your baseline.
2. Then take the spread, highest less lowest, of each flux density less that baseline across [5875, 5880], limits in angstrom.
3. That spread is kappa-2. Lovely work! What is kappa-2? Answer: 27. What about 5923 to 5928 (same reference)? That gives 16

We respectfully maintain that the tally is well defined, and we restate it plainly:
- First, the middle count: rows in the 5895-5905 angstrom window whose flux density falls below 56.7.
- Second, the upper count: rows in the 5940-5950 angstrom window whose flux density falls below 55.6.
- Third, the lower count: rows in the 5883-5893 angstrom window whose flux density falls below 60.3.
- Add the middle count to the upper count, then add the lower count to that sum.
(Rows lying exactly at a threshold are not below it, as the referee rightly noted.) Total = 13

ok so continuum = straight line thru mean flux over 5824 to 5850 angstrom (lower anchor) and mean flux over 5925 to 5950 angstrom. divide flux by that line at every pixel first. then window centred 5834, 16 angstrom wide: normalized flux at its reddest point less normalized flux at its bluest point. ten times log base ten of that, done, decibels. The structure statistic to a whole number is -8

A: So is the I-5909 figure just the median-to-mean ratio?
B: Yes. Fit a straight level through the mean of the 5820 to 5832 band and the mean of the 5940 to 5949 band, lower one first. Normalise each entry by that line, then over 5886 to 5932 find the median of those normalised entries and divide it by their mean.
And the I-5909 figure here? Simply 0.99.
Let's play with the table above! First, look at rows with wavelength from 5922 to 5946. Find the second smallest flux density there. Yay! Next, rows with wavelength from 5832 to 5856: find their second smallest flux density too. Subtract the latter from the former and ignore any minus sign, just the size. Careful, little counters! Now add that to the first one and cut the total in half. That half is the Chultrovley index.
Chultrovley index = 26.1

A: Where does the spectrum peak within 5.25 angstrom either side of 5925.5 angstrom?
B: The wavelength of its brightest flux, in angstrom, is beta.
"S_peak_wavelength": 5928.5 angstrom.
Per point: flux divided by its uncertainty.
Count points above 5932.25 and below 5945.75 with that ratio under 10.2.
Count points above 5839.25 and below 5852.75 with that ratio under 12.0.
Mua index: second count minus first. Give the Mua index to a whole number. 1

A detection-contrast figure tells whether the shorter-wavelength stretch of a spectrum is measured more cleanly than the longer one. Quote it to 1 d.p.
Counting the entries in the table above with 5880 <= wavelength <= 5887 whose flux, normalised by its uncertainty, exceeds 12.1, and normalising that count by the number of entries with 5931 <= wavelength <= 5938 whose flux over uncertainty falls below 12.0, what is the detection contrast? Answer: 0.0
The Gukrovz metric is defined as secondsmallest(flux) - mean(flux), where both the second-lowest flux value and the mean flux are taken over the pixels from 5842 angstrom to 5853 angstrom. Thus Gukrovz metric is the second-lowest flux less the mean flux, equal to -6.2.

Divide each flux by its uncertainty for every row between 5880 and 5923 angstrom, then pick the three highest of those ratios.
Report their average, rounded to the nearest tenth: 11.2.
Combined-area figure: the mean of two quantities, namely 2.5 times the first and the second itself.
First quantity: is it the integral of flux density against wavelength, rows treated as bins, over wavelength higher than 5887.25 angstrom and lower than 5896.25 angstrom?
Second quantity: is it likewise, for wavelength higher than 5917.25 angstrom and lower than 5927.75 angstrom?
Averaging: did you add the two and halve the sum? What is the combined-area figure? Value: 857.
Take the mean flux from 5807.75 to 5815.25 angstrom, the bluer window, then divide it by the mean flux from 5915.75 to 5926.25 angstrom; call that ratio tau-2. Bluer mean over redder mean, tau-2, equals 1.03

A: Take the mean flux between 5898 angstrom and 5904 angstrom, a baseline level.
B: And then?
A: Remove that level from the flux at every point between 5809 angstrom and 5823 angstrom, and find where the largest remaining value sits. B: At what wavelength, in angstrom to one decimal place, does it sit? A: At 5817.5 angstrom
